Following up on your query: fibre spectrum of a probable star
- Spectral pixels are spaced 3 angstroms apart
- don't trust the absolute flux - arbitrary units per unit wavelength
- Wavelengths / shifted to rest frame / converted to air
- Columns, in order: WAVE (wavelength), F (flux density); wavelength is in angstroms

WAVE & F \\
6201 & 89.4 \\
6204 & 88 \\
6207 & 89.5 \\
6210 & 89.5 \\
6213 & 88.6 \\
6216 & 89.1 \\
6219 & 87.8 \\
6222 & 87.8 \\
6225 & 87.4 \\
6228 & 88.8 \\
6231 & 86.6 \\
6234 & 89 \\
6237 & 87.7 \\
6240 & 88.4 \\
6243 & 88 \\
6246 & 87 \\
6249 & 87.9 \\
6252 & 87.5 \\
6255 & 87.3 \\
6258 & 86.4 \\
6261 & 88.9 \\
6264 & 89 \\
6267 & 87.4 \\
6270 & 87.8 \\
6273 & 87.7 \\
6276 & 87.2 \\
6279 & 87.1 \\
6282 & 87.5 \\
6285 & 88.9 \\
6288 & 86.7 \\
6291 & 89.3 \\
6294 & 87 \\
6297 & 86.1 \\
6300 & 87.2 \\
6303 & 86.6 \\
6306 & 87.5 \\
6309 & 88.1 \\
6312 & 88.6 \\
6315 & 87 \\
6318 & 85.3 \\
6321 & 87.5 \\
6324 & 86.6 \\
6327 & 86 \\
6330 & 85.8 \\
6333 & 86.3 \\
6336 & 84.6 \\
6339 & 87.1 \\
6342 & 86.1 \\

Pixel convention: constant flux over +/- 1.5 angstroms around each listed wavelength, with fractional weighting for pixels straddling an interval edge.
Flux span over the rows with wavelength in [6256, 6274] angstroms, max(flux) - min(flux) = 2.6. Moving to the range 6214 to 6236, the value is 2.5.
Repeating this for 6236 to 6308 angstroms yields 3.2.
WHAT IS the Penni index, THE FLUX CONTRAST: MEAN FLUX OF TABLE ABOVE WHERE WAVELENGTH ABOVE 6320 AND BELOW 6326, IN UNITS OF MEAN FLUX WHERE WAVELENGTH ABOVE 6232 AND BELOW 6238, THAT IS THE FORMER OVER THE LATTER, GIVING 0.985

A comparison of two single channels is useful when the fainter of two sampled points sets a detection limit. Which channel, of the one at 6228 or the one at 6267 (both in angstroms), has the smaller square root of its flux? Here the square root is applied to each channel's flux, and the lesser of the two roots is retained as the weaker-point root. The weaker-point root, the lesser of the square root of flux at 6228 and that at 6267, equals 9.35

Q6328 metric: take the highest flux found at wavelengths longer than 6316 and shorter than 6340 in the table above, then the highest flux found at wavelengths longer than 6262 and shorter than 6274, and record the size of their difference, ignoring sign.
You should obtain 1.5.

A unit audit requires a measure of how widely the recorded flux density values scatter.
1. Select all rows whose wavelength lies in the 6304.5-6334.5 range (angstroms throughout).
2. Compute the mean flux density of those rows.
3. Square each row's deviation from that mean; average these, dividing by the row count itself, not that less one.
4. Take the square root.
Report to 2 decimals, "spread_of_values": 1.00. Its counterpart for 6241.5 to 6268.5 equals 0.80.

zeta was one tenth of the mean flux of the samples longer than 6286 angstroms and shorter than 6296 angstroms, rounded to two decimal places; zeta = 8.77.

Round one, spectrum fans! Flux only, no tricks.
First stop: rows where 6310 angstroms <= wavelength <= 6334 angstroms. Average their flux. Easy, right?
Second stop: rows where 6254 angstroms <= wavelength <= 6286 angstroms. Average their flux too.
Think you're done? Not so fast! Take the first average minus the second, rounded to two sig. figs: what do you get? -1.1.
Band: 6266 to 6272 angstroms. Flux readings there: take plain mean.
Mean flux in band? 87.6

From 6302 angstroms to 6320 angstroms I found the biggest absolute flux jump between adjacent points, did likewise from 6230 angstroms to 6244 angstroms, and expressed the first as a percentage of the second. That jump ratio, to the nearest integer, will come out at 71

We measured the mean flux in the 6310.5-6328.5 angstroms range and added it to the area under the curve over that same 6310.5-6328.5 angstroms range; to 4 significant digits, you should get 1650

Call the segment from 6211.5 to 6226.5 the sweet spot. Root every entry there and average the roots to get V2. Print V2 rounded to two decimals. 9.39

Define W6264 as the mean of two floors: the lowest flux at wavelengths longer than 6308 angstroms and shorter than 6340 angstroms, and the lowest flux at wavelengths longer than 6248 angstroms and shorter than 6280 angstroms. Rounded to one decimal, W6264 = 85.5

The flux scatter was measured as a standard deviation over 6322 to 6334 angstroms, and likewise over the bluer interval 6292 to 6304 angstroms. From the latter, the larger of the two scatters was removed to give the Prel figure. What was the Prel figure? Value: 0.00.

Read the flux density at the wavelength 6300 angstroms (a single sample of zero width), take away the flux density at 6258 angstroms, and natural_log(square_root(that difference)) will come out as -0.11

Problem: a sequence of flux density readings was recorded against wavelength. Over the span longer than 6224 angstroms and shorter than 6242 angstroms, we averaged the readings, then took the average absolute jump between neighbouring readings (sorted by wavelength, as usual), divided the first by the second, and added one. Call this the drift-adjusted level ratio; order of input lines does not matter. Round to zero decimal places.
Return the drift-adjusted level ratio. 56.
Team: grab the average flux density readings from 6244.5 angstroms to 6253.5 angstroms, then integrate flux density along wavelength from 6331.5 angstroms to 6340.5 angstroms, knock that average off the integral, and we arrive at 687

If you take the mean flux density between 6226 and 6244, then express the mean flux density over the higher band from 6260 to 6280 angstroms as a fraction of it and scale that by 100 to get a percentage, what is 100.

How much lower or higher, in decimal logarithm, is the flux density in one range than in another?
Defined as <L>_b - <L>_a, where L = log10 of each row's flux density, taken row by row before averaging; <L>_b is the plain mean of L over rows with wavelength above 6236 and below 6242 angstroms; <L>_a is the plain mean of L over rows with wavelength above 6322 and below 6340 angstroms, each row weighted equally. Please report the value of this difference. 0.010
